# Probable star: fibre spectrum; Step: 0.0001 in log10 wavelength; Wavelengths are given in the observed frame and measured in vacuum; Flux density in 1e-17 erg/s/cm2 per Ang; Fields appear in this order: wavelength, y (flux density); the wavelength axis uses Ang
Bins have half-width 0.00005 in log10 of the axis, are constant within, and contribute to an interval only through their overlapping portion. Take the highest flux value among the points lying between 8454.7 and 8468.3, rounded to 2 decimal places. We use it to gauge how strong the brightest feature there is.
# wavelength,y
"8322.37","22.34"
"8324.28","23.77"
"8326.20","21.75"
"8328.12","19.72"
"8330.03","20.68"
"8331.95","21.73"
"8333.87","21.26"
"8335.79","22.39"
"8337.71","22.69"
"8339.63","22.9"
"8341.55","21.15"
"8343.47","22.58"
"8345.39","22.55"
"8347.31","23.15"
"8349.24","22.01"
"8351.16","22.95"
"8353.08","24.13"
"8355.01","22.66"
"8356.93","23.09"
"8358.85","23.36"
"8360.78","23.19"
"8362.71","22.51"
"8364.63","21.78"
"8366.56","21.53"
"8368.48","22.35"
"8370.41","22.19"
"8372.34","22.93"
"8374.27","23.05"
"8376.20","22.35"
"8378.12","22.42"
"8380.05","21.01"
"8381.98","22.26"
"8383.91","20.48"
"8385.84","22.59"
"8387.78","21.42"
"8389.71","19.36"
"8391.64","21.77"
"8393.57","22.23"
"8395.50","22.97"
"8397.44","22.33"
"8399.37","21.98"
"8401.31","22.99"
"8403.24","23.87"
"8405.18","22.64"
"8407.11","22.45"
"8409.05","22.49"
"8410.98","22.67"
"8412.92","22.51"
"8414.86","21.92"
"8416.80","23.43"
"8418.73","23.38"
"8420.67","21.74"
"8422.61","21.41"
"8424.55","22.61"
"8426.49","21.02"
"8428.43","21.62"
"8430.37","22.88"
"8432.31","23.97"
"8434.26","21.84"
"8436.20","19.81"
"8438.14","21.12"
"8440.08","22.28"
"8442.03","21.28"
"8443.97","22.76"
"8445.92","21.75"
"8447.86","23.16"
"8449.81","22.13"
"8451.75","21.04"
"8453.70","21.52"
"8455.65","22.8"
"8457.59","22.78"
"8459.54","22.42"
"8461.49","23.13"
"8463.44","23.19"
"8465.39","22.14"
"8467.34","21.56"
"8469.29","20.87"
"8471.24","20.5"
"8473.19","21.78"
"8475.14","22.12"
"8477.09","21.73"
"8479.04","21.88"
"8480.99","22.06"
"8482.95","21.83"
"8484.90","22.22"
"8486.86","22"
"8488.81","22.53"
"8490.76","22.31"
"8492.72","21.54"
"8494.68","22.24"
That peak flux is 23.19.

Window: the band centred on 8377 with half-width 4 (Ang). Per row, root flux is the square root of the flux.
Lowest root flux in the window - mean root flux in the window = -0.13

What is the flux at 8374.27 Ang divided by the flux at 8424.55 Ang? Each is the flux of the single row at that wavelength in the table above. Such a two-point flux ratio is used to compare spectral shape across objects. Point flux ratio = 1.02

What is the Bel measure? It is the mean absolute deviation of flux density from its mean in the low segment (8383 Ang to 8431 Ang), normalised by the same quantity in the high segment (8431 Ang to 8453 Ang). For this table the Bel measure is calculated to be 0.86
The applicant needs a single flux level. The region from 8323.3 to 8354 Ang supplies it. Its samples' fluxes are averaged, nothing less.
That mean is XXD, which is 22.2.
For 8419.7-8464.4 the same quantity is 22.1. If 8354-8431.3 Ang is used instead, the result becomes 22.3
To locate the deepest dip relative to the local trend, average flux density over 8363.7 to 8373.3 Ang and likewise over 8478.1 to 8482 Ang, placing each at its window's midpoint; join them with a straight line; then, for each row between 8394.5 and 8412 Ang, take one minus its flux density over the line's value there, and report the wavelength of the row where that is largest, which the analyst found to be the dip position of 8399.37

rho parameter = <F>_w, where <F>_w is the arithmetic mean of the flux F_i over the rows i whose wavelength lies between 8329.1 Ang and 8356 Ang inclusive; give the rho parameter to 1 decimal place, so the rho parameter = 22.3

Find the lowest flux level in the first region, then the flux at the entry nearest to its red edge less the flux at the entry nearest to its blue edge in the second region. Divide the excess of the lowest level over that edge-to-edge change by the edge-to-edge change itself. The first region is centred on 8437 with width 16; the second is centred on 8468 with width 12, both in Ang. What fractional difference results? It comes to -15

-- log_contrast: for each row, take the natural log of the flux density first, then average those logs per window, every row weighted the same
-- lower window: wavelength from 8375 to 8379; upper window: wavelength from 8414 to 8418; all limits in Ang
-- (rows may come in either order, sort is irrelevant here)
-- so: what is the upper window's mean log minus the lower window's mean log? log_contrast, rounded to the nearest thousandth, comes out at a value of 0.012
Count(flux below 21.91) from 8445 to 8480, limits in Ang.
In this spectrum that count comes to 9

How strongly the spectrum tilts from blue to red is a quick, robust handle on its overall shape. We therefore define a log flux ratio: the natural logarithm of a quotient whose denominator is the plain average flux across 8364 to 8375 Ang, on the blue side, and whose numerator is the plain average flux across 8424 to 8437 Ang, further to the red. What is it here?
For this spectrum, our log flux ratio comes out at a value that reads -0.015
